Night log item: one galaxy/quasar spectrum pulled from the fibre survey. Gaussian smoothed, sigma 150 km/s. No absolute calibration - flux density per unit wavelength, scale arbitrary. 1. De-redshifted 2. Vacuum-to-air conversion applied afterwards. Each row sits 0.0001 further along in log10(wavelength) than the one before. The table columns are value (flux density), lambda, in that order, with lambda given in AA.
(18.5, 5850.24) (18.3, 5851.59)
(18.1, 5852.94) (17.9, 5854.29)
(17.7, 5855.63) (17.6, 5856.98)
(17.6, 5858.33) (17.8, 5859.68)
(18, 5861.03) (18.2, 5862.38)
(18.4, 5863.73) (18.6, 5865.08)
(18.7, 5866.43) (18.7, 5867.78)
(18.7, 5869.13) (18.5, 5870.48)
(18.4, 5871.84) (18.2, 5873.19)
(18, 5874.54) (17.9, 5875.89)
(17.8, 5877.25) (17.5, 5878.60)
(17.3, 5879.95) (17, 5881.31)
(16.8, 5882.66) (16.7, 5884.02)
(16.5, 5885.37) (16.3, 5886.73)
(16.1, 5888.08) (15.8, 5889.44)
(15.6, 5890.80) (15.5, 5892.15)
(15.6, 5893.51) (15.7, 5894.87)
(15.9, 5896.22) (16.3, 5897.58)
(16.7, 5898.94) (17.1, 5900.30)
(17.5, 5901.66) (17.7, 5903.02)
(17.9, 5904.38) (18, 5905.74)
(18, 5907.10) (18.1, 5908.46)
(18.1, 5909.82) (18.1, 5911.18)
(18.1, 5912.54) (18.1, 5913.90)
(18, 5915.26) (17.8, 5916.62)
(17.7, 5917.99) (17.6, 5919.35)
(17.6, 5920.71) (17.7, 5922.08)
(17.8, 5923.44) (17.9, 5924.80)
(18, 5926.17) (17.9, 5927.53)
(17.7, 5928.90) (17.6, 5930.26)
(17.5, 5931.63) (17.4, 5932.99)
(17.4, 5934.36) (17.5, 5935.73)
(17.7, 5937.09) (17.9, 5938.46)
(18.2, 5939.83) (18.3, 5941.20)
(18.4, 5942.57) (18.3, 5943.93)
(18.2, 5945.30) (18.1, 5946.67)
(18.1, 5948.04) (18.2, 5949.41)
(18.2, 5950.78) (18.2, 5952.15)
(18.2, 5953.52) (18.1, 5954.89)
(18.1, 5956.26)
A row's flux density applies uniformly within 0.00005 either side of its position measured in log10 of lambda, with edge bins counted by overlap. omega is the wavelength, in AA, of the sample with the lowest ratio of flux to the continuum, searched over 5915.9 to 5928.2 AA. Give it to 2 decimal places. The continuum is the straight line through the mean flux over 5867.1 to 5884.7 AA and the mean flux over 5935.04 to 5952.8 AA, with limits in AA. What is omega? 5920.71 AA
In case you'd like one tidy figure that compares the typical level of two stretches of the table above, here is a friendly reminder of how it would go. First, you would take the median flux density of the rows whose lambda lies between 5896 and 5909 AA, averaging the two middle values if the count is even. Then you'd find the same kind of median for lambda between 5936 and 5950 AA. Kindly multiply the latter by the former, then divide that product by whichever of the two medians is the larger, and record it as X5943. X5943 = 17.6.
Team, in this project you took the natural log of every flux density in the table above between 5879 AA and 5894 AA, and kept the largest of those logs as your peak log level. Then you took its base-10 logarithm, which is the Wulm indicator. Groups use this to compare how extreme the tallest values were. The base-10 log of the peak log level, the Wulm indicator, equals 0.4550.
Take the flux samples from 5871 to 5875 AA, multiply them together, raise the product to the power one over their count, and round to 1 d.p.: 18.2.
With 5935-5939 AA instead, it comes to 17.7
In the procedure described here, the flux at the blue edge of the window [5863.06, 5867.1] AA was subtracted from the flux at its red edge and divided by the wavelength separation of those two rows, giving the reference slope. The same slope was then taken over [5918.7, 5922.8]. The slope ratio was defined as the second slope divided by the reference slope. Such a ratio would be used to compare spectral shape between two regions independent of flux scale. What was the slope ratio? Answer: 0.33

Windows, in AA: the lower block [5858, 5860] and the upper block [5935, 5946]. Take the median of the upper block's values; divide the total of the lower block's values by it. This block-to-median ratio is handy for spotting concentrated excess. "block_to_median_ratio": 1.9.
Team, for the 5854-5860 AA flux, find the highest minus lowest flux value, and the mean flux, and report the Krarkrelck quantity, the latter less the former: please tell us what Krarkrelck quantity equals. 17.4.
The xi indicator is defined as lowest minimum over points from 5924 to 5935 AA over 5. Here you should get 3.48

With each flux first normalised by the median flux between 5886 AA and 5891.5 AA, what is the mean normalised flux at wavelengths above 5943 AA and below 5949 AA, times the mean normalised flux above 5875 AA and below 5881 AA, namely 1.26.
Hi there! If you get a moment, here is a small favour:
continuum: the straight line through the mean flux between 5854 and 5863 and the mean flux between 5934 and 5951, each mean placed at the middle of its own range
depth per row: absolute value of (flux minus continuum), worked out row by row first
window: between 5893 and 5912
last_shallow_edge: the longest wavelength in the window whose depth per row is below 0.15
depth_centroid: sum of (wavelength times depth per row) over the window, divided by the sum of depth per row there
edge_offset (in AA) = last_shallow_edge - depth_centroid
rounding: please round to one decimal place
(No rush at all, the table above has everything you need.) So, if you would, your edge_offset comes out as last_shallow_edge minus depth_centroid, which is 14.0 AA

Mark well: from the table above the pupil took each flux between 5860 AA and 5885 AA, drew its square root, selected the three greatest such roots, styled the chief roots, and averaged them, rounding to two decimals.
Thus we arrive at 4.32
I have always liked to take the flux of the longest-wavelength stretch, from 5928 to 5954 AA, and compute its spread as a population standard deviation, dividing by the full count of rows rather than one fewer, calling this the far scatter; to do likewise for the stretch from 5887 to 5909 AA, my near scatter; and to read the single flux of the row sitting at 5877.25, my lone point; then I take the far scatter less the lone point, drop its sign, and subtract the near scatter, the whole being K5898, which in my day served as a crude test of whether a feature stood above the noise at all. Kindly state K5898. 16.5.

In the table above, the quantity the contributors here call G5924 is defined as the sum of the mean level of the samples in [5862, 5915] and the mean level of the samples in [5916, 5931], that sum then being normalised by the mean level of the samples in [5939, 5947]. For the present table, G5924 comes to 1.93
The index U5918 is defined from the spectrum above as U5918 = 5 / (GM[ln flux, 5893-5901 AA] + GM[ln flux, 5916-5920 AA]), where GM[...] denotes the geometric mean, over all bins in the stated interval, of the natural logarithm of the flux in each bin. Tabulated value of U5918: 0.884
